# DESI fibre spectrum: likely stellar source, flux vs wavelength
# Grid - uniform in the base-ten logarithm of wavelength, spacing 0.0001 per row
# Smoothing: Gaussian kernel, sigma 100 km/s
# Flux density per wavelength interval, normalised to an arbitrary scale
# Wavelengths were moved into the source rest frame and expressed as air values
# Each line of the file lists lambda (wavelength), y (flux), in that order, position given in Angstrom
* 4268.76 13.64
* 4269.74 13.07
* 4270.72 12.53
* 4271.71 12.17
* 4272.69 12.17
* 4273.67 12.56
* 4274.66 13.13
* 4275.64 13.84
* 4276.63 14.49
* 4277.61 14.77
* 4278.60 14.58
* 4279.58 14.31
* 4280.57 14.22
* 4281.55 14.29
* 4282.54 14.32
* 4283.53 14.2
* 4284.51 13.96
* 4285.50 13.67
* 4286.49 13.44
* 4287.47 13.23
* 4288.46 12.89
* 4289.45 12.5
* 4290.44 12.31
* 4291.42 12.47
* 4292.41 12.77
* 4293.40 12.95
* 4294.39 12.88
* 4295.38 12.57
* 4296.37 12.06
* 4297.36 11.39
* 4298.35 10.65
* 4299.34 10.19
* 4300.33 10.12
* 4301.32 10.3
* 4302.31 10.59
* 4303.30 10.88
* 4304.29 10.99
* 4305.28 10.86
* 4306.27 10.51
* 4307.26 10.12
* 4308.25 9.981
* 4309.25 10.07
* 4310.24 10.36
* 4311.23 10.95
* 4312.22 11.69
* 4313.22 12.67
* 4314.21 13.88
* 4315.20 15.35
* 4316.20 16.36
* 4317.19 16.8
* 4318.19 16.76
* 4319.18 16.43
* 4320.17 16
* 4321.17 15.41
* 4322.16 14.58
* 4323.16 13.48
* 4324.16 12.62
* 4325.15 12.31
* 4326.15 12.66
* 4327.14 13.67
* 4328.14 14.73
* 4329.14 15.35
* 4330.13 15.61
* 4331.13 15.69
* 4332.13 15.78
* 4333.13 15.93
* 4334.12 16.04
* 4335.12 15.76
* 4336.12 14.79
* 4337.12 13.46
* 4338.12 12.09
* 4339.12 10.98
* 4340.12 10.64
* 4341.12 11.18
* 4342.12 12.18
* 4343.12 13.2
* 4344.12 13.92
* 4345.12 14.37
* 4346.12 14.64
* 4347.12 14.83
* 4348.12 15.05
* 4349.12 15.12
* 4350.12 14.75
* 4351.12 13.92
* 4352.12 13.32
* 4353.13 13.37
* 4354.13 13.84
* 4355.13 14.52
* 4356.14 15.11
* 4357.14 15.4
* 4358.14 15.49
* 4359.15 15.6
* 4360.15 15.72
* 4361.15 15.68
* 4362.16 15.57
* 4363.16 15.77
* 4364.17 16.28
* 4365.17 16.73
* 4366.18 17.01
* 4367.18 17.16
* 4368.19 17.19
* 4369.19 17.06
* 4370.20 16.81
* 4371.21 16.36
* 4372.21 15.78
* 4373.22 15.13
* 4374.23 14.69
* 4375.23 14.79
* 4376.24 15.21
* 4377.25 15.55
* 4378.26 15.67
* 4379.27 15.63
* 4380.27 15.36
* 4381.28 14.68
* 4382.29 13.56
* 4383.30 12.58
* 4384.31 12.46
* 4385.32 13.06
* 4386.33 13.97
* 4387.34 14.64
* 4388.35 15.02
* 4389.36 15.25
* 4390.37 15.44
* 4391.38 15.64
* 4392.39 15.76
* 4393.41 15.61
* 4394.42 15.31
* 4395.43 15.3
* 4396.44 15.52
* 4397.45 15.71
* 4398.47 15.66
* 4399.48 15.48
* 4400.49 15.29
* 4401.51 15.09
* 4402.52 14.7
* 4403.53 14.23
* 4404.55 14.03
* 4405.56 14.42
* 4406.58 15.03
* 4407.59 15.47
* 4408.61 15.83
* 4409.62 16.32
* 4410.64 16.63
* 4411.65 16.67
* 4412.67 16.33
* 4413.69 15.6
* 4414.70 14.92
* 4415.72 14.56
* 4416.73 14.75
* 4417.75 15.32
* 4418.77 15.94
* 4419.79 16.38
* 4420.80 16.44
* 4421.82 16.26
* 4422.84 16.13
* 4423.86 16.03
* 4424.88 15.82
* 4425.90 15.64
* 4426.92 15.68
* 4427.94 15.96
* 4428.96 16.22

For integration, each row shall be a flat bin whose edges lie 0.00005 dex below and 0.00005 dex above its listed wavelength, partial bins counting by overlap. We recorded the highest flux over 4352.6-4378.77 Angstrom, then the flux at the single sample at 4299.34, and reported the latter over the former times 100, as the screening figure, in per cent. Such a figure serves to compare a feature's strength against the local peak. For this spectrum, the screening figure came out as 59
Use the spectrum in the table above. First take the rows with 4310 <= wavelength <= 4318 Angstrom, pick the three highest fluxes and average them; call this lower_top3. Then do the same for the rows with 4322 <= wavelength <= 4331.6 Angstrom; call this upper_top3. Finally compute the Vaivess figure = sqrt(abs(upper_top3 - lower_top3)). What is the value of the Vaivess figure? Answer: 0.79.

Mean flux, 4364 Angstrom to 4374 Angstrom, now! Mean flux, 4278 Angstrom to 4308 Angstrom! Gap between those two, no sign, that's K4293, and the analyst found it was 4.2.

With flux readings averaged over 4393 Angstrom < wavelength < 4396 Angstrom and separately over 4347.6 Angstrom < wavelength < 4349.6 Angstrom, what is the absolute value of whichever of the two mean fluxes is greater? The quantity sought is 15.4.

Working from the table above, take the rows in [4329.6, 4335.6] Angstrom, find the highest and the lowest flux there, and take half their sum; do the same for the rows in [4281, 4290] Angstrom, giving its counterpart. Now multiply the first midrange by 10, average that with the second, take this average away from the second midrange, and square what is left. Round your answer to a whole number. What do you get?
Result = 5245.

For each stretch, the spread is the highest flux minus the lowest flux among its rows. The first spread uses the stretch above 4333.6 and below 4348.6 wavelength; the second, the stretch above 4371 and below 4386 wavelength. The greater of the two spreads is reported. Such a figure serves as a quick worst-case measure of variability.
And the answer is 5.4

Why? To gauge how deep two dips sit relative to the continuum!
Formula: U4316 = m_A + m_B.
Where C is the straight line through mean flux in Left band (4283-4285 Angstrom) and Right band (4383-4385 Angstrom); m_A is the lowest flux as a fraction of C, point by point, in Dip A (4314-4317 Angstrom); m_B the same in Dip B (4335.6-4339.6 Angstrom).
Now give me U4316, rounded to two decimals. 1.85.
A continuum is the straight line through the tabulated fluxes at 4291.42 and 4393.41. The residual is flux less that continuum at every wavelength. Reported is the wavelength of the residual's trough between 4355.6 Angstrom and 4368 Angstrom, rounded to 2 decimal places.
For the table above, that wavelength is 4356.14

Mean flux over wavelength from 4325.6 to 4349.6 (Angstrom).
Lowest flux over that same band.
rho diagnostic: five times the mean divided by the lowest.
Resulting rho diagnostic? 6.6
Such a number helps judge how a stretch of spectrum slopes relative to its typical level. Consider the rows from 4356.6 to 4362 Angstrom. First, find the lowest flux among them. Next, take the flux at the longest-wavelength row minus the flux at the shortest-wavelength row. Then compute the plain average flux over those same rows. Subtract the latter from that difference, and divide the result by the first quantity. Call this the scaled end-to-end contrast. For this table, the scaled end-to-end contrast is -0.99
